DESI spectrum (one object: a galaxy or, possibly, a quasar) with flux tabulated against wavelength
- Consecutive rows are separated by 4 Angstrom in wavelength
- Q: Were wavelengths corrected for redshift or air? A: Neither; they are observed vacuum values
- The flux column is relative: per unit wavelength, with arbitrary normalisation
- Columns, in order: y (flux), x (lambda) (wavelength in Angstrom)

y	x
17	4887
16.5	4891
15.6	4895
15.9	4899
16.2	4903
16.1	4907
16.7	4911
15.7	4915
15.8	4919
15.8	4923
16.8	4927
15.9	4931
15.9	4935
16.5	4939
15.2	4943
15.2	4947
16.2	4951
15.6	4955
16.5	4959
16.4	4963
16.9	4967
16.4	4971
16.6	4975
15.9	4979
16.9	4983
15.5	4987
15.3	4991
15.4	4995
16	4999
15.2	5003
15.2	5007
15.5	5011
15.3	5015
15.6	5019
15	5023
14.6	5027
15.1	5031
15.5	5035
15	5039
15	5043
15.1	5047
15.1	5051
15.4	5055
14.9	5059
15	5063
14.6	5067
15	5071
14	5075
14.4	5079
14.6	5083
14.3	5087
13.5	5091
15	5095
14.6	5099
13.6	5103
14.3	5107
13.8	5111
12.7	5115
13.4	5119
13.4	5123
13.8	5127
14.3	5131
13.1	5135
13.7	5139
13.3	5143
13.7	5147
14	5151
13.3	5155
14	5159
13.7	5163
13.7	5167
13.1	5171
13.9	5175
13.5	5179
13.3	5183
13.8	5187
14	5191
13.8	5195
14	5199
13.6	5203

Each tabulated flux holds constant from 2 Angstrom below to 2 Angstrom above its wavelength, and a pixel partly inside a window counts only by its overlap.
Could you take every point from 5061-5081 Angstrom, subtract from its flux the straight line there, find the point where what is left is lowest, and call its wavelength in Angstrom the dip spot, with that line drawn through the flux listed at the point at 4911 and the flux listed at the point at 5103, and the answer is 5075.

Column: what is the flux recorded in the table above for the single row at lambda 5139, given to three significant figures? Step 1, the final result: 13.7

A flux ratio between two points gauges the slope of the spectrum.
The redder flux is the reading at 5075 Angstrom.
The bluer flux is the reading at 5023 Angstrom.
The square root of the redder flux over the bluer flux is 0.97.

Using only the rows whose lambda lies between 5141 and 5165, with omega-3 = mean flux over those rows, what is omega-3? 13.7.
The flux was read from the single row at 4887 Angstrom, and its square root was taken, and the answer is 4.12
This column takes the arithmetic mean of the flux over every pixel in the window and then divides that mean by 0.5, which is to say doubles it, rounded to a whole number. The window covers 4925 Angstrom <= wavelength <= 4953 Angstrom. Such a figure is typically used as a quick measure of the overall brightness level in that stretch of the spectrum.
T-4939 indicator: 32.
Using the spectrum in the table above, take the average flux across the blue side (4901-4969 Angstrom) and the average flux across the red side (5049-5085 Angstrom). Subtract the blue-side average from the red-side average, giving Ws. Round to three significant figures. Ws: -1.30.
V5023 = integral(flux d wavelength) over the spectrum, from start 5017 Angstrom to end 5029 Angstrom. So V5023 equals 181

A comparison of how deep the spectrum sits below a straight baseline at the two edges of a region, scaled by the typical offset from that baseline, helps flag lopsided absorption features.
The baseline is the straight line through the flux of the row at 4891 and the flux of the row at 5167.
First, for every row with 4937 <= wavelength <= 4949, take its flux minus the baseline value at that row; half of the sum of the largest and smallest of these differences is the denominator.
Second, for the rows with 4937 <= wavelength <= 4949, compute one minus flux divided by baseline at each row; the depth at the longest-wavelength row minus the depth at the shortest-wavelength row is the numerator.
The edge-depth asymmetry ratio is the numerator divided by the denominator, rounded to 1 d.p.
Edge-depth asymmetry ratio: -0.5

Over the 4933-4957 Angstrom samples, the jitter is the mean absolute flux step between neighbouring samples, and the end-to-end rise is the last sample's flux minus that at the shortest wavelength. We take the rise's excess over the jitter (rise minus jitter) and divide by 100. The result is -0.010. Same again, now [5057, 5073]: -0.002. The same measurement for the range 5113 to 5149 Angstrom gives 0.005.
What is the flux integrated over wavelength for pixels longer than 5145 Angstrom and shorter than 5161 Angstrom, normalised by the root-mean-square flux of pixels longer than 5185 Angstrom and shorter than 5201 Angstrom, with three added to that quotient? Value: 18.8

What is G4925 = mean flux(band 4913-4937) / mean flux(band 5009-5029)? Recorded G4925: 1.05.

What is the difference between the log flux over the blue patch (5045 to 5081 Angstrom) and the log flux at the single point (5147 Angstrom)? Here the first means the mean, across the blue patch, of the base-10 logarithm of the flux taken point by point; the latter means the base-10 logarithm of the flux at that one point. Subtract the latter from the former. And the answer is 0.03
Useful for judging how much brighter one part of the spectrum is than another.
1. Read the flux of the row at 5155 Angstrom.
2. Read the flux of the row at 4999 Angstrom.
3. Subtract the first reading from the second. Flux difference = 2.7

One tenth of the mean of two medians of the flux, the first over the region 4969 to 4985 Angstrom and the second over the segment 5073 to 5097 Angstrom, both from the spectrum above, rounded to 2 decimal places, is 1.54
